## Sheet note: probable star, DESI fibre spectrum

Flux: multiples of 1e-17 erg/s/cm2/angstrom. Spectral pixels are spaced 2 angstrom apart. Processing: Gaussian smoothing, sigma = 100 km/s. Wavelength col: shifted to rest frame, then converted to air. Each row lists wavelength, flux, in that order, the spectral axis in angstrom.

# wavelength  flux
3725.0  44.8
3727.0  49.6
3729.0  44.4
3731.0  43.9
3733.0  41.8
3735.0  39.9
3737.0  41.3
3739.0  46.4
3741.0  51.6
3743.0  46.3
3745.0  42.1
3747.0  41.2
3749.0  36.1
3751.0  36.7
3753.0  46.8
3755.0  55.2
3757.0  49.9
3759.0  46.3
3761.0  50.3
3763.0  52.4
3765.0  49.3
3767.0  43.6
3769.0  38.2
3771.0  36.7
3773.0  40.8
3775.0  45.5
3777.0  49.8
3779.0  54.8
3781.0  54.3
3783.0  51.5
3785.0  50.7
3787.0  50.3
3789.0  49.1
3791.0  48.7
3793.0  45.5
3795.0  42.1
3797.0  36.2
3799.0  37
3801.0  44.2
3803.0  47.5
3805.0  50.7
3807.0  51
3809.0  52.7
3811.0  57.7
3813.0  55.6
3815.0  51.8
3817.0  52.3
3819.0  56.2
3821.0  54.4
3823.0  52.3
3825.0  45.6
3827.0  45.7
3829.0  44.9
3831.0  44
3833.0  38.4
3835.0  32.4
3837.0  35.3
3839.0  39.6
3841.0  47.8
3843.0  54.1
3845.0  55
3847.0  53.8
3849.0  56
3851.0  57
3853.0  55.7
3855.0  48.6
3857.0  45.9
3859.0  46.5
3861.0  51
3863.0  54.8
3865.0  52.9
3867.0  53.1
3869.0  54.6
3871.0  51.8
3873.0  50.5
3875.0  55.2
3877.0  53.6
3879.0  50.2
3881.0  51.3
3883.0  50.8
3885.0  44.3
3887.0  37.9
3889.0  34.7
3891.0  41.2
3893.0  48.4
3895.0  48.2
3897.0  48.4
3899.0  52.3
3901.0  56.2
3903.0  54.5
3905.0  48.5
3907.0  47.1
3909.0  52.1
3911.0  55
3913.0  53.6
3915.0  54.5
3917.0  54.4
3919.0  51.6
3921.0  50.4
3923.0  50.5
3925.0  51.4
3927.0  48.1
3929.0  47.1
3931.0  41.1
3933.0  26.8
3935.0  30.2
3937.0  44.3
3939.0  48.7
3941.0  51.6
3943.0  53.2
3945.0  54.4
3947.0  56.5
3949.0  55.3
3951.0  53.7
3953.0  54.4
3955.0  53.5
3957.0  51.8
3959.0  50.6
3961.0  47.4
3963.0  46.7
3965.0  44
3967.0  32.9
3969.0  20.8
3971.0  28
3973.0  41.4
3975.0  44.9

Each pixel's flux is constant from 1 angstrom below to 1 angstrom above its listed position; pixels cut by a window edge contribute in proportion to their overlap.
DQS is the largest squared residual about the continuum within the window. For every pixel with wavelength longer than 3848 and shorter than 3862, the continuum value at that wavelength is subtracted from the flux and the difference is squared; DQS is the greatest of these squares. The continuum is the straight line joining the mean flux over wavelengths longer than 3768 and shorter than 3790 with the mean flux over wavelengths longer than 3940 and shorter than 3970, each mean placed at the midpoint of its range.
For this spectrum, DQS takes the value 84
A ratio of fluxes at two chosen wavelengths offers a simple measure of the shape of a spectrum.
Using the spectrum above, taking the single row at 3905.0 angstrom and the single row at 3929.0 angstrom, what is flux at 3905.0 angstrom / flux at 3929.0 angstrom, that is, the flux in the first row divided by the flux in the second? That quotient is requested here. 1.03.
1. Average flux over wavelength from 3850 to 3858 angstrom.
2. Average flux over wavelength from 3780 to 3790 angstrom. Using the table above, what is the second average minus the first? -1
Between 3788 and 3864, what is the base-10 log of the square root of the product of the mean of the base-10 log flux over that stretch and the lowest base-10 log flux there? 0.202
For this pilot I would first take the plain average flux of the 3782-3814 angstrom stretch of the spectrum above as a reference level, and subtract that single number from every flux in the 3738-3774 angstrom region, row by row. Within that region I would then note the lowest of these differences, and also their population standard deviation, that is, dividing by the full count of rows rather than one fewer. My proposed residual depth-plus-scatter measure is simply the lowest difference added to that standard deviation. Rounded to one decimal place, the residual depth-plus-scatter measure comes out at -6.3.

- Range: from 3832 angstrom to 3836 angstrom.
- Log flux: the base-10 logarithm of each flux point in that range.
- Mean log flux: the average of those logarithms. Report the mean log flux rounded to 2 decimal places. 1.55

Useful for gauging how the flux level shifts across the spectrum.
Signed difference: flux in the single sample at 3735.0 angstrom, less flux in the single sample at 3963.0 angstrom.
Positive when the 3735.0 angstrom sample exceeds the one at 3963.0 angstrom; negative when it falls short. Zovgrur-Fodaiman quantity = -6.8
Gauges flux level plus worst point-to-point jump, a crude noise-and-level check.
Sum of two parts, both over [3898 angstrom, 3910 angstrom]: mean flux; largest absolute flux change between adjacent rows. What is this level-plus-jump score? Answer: 57.8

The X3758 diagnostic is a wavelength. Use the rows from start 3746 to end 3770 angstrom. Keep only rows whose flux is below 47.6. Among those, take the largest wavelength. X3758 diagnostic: 3769.0 angstrom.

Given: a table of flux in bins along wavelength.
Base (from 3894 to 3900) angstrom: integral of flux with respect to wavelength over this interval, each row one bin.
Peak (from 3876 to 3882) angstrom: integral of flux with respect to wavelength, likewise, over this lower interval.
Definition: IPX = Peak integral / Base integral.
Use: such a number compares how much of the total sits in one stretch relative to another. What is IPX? 1.0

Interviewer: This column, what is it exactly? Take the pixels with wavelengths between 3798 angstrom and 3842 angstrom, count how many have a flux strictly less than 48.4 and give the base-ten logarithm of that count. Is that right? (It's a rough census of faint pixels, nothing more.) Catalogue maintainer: 1.08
